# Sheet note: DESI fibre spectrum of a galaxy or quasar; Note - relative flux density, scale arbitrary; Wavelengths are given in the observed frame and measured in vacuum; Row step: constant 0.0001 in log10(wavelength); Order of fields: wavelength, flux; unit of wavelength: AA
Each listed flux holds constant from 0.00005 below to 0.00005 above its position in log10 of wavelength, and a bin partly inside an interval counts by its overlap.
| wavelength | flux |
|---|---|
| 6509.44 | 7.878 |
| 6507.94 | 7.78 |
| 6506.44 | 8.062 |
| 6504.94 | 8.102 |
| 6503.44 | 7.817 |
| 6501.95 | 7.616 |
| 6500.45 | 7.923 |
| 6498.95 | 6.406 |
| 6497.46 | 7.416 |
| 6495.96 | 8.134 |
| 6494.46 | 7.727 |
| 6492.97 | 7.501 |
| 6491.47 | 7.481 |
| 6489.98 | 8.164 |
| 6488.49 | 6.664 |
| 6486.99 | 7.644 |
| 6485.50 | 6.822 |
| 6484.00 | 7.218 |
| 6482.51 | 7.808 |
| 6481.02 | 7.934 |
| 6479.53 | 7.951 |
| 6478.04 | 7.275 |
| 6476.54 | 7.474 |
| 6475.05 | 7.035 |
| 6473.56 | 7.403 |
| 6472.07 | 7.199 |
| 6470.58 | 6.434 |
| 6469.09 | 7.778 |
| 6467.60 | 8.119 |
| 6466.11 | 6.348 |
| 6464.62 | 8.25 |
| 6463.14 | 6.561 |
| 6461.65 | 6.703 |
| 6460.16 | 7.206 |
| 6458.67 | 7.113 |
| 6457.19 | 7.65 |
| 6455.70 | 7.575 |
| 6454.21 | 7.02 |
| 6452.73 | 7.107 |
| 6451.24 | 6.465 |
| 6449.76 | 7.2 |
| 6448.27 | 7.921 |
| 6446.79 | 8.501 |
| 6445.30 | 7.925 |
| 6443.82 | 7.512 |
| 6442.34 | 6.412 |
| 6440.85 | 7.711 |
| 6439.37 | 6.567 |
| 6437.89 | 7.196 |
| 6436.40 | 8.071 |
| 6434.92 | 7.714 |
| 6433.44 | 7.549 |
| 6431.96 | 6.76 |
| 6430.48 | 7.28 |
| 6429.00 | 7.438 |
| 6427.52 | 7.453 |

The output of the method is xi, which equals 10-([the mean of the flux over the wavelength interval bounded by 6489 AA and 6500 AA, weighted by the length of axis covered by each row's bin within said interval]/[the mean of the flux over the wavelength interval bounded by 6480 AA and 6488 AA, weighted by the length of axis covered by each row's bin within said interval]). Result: 8.99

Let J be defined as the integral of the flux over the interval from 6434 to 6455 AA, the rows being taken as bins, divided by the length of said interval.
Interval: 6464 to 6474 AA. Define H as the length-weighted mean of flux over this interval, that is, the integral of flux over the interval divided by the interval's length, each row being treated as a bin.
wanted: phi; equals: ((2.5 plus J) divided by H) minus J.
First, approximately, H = 7.35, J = 7.38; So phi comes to -6.04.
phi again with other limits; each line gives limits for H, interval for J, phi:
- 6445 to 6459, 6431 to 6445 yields -5.98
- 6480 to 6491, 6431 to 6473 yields -6.00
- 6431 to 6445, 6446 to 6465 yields -5.97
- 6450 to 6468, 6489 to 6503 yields -6.18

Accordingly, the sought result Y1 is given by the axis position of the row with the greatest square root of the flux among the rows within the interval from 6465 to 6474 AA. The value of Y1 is 6467.60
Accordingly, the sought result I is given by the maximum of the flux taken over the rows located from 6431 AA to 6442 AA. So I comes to 8.071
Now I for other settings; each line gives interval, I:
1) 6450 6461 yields 7.65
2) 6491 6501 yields 8.134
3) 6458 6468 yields 8.25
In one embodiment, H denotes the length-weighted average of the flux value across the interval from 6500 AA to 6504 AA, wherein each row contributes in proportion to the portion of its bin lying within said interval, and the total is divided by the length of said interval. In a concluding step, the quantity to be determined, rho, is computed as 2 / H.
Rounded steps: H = 7.78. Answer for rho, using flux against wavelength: 0.257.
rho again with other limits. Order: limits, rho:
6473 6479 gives 0.274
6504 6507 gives 0.248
